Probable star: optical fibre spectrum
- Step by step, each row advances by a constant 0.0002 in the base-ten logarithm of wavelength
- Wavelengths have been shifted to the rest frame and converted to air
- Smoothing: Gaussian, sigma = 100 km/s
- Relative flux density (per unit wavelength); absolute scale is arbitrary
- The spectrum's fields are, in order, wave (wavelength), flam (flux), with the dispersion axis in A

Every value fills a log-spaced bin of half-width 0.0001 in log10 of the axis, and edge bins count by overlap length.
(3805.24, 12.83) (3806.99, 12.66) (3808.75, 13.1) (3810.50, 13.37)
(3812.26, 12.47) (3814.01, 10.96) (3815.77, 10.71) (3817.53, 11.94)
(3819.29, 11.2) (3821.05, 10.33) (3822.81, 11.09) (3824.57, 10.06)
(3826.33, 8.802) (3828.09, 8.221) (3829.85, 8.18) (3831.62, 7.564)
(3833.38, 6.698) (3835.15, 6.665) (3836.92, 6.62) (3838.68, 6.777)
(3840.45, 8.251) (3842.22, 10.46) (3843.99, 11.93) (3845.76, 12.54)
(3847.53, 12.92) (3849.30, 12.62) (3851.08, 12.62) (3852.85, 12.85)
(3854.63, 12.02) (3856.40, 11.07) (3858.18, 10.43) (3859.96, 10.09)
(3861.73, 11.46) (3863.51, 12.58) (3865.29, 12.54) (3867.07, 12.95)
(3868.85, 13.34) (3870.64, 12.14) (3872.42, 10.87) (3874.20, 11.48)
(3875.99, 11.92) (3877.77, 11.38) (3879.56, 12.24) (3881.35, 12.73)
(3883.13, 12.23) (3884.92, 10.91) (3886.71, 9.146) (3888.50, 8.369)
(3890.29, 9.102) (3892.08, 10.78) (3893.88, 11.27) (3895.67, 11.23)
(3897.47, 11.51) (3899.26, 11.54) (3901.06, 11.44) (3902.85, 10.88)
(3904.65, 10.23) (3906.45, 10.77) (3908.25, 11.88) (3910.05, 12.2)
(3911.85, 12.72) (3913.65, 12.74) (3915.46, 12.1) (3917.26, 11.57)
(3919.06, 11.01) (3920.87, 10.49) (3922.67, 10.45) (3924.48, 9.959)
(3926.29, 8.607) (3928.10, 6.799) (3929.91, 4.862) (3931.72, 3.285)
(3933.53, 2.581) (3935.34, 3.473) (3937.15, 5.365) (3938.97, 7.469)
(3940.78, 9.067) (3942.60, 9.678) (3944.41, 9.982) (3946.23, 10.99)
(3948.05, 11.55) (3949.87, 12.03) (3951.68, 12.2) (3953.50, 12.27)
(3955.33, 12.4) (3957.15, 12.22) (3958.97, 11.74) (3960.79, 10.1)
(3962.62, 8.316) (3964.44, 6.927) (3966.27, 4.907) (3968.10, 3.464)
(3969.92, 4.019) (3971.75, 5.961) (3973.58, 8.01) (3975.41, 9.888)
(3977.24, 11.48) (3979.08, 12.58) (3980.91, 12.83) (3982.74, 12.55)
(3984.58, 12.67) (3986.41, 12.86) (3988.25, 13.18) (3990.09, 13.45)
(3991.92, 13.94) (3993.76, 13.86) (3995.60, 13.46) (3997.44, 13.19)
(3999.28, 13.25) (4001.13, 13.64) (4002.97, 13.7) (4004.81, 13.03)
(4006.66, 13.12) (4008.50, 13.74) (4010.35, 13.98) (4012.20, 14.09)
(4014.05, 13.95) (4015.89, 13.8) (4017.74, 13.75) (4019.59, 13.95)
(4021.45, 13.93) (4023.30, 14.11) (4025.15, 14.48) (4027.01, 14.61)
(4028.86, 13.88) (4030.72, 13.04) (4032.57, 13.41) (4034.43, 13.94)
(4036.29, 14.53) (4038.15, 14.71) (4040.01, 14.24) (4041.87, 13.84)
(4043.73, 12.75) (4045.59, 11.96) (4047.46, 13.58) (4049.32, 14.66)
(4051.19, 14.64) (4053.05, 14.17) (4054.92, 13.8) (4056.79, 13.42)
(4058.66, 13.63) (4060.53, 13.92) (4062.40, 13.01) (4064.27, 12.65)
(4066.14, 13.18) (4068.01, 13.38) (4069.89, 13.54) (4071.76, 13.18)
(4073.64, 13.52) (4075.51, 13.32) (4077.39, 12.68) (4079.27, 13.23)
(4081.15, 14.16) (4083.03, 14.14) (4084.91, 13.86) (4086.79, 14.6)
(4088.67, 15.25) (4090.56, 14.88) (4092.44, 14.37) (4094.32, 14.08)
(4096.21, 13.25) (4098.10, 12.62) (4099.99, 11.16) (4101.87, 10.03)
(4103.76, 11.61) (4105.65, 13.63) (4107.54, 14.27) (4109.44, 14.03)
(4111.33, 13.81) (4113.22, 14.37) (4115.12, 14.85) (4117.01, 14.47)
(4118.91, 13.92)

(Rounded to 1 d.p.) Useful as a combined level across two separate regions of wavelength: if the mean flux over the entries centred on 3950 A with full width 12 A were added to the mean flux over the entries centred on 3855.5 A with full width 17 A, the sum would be 23.5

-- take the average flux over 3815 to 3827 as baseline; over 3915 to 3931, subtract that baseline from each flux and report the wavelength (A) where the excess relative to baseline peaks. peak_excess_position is 3915.46 A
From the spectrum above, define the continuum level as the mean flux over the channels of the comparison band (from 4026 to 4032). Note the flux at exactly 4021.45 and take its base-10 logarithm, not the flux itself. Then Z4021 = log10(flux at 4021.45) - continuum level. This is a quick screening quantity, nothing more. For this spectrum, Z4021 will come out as -12.7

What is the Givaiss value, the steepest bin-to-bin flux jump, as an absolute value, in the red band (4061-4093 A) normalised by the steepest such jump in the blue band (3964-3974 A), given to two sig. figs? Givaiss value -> 0.45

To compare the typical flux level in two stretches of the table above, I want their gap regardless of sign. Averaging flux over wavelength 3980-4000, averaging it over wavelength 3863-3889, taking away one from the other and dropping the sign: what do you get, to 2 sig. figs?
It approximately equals 1.5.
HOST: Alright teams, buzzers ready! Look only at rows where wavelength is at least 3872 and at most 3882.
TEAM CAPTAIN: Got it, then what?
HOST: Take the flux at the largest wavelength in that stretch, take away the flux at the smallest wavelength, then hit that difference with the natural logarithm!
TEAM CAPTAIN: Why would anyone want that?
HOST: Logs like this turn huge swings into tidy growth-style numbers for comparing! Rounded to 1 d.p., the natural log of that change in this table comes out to 0.6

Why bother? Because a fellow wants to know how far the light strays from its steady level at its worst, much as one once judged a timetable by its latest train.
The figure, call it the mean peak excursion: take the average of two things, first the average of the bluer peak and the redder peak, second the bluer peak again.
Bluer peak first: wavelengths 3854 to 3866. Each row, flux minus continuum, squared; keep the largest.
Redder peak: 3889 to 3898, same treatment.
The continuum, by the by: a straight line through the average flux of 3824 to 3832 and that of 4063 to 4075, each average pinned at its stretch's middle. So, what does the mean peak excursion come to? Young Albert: 8.9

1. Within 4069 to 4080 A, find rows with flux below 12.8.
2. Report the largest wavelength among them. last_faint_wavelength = 4077.39 A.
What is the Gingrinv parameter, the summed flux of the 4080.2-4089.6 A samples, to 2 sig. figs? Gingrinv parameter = 72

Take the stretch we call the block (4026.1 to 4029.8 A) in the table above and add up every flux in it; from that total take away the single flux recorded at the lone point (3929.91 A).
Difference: 23.6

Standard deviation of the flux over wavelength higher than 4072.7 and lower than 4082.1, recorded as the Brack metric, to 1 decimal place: 0.5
